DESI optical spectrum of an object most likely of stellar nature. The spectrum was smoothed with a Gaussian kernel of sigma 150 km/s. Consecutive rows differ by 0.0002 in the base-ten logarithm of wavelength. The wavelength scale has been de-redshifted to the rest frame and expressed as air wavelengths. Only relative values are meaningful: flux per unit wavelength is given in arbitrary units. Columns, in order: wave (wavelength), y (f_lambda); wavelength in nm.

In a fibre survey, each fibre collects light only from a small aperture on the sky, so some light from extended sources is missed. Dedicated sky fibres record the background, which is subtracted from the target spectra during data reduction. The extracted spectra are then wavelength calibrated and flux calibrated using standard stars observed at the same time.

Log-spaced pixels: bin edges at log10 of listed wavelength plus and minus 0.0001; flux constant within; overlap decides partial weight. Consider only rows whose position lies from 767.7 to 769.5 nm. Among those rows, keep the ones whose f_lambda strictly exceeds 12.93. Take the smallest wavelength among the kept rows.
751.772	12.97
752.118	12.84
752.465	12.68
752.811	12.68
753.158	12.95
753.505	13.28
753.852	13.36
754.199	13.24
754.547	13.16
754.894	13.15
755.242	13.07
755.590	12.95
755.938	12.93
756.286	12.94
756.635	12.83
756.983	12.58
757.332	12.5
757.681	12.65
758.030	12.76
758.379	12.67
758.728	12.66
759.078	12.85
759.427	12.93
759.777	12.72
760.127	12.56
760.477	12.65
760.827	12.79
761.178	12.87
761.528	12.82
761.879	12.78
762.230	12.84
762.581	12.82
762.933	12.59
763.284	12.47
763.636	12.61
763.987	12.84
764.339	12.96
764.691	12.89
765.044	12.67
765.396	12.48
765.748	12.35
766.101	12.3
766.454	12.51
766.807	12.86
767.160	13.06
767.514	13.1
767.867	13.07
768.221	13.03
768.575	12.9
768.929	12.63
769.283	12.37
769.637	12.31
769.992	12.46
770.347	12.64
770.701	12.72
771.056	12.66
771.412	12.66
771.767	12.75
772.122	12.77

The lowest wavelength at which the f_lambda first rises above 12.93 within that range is 767.867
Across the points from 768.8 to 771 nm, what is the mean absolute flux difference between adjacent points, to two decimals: 0.15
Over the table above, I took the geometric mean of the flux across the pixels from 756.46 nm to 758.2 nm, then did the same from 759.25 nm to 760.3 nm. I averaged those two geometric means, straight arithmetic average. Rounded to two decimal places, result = 12.70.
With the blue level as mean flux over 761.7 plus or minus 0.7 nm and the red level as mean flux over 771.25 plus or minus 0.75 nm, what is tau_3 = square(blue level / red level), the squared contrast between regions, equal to 1.02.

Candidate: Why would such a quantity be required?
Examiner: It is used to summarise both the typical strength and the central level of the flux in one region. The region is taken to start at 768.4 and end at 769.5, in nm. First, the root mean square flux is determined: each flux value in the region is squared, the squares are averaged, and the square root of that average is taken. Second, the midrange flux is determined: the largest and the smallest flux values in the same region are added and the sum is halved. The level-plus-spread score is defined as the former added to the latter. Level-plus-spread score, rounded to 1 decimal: 25.3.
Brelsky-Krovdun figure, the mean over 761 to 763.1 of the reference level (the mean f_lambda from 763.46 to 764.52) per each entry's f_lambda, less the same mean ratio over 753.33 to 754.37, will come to 0.038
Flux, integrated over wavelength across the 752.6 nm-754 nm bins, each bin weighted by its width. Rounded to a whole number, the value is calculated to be 18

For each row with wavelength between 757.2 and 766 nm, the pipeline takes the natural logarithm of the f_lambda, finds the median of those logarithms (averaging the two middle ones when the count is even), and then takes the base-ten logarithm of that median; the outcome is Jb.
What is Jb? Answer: 0.405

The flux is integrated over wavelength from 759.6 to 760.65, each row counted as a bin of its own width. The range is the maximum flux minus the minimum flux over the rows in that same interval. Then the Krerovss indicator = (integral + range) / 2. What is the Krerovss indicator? 6.72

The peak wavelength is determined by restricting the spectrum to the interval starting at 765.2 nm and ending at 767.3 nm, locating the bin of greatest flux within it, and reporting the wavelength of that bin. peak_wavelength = 767.160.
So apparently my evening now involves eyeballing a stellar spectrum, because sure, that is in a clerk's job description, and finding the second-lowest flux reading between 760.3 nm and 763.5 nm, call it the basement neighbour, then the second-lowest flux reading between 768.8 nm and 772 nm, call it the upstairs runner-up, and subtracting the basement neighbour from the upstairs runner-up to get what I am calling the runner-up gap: -0.22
